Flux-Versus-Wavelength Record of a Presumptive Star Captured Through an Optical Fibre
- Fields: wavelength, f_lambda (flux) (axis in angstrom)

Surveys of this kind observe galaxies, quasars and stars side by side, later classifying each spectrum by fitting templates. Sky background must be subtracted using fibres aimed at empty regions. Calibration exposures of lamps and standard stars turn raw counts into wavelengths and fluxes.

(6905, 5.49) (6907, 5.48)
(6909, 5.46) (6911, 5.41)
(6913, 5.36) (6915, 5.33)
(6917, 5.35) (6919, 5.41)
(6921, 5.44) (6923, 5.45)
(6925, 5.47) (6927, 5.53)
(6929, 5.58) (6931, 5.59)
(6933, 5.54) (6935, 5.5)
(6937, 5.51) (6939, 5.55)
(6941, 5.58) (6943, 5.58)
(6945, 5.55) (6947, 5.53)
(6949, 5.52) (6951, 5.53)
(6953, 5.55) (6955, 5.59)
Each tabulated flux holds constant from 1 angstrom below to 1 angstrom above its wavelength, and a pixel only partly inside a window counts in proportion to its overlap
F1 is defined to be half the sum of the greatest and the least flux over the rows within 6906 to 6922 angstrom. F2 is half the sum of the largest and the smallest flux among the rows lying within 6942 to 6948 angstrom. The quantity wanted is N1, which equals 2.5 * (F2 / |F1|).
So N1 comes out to 2.57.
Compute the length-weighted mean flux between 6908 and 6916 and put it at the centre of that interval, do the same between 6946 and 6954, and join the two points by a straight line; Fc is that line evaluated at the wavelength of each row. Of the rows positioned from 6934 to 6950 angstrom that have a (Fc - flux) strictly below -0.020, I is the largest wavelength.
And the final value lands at 6945 angstrom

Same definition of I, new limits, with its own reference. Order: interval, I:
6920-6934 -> 6933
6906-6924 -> 6911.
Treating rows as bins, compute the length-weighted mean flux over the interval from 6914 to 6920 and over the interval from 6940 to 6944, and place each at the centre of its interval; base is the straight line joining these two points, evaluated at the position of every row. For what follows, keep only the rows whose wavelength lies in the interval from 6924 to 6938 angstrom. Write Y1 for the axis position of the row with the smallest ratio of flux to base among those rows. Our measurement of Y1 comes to 6937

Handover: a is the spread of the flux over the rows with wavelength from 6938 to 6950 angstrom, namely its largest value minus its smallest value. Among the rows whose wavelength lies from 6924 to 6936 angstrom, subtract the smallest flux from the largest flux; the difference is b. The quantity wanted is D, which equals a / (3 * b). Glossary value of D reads 0.2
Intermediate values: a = 0.06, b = 0.12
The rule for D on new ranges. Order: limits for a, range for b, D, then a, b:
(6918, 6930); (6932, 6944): 0.7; 0.17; 0.08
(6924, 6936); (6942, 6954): 0.7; 0.12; 0.06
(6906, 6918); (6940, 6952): 0.8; 0.15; 0.06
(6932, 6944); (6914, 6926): 0.2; 0.08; 0.14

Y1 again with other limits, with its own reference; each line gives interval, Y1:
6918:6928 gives 6919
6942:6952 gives 6951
